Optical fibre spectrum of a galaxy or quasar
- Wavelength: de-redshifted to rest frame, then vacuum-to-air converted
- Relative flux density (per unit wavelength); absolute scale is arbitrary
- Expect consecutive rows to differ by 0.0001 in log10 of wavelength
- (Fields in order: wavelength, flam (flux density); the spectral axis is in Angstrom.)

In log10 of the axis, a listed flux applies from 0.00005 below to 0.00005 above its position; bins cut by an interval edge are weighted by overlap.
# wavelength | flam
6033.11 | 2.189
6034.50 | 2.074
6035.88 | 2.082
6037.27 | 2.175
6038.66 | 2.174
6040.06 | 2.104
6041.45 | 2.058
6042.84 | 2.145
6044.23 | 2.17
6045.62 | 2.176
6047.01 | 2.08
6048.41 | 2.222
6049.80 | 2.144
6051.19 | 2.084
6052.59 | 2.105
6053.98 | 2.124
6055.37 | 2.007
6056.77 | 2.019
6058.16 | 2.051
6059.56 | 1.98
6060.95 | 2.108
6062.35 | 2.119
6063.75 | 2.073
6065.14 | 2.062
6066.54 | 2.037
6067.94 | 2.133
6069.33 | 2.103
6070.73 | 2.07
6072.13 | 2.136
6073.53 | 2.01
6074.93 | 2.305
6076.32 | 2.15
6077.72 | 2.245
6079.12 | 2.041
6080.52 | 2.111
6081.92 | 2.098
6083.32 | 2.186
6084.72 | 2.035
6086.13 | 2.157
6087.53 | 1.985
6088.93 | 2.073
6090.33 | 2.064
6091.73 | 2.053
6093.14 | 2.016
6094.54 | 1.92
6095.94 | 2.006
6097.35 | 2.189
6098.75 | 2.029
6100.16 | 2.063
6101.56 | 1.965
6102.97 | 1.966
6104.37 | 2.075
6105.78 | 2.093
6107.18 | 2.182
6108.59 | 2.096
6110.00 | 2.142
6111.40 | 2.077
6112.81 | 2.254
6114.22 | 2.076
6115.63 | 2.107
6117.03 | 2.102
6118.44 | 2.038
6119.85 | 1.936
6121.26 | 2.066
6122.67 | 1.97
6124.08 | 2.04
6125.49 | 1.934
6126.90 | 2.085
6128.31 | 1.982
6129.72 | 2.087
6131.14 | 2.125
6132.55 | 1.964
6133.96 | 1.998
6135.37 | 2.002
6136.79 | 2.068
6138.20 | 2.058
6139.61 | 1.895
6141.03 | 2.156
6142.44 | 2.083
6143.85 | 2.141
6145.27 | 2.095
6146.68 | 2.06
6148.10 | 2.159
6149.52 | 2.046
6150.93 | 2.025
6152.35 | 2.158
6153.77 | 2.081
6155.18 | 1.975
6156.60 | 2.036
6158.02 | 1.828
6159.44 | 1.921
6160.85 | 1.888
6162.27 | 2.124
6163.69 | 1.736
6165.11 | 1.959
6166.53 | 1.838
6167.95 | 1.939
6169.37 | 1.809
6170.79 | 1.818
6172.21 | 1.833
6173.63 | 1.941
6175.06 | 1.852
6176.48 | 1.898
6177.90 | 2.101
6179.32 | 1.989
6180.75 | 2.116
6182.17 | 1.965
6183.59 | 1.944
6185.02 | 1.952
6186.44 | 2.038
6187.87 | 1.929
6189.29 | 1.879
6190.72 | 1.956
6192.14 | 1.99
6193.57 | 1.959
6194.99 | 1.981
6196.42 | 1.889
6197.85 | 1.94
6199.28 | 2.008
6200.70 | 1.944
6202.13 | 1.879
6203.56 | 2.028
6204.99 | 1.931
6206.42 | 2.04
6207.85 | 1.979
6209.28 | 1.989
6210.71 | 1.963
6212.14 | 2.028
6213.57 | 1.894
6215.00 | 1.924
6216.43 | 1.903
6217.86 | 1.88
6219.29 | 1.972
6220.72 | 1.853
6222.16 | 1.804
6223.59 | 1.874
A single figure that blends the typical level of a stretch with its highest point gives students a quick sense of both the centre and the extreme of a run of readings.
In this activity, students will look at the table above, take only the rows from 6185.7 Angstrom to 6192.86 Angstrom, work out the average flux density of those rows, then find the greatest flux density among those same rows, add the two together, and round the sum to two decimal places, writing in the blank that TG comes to 4.00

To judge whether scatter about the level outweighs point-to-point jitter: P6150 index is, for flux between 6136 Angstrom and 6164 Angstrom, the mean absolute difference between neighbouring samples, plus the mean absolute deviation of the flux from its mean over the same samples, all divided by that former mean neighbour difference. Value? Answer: 1.79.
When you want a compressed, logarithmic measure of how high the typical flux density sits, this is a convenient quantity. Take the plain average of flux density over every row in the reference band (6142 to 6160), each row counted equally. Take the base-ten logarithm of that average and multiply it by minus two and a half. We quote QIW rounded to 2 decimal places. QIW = -0.78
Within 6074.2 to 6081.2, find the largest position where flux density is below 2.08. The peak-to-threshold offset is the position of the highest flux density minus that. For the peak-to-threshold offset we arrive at -4.2 Angstrom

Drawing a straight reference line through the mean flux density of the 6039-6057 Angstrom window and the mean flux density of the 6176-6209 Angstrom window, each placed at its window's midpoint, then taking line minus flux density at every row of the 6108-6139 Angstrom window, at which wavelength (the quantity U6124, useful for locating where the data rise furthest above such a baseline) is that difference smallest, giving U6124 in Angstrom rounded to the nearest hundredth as 6112.81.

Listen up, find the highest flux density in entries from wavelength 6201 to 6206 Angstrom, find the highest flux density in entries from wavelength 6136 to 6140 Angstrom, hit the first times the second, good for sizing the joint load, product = 4.19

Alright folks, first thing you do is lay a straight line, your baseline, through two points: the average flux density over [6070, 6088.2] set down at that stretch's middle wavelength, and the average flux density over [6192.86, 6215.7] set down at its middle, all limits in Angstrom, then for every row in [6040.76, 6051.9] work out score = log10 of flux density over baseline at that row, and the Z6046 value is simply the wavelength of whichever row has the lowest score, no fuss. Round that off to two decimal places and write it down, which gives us 6041.45 Angstrom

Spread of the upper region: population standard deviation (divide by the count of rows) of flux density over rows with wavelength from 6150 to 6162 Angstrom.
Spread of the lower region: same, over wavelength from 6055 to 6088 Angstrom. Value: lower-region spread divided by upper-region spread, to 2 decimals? 0.77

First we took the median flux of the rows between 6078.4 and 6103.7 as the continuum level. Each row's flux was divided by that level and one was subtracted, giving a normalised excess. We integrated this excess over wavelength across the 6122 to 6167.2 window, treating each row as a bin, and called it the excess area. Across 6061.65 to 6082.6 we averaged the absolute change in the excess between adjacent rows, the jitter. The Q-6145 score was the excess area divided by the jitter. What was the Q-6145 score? -15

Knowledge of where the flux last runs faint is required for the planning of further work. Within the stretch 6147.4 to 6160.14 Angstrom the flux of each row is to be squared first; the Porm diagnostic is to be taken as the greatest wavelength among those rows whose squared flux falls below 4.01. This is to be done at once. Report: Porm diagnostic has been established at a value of 6159.44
